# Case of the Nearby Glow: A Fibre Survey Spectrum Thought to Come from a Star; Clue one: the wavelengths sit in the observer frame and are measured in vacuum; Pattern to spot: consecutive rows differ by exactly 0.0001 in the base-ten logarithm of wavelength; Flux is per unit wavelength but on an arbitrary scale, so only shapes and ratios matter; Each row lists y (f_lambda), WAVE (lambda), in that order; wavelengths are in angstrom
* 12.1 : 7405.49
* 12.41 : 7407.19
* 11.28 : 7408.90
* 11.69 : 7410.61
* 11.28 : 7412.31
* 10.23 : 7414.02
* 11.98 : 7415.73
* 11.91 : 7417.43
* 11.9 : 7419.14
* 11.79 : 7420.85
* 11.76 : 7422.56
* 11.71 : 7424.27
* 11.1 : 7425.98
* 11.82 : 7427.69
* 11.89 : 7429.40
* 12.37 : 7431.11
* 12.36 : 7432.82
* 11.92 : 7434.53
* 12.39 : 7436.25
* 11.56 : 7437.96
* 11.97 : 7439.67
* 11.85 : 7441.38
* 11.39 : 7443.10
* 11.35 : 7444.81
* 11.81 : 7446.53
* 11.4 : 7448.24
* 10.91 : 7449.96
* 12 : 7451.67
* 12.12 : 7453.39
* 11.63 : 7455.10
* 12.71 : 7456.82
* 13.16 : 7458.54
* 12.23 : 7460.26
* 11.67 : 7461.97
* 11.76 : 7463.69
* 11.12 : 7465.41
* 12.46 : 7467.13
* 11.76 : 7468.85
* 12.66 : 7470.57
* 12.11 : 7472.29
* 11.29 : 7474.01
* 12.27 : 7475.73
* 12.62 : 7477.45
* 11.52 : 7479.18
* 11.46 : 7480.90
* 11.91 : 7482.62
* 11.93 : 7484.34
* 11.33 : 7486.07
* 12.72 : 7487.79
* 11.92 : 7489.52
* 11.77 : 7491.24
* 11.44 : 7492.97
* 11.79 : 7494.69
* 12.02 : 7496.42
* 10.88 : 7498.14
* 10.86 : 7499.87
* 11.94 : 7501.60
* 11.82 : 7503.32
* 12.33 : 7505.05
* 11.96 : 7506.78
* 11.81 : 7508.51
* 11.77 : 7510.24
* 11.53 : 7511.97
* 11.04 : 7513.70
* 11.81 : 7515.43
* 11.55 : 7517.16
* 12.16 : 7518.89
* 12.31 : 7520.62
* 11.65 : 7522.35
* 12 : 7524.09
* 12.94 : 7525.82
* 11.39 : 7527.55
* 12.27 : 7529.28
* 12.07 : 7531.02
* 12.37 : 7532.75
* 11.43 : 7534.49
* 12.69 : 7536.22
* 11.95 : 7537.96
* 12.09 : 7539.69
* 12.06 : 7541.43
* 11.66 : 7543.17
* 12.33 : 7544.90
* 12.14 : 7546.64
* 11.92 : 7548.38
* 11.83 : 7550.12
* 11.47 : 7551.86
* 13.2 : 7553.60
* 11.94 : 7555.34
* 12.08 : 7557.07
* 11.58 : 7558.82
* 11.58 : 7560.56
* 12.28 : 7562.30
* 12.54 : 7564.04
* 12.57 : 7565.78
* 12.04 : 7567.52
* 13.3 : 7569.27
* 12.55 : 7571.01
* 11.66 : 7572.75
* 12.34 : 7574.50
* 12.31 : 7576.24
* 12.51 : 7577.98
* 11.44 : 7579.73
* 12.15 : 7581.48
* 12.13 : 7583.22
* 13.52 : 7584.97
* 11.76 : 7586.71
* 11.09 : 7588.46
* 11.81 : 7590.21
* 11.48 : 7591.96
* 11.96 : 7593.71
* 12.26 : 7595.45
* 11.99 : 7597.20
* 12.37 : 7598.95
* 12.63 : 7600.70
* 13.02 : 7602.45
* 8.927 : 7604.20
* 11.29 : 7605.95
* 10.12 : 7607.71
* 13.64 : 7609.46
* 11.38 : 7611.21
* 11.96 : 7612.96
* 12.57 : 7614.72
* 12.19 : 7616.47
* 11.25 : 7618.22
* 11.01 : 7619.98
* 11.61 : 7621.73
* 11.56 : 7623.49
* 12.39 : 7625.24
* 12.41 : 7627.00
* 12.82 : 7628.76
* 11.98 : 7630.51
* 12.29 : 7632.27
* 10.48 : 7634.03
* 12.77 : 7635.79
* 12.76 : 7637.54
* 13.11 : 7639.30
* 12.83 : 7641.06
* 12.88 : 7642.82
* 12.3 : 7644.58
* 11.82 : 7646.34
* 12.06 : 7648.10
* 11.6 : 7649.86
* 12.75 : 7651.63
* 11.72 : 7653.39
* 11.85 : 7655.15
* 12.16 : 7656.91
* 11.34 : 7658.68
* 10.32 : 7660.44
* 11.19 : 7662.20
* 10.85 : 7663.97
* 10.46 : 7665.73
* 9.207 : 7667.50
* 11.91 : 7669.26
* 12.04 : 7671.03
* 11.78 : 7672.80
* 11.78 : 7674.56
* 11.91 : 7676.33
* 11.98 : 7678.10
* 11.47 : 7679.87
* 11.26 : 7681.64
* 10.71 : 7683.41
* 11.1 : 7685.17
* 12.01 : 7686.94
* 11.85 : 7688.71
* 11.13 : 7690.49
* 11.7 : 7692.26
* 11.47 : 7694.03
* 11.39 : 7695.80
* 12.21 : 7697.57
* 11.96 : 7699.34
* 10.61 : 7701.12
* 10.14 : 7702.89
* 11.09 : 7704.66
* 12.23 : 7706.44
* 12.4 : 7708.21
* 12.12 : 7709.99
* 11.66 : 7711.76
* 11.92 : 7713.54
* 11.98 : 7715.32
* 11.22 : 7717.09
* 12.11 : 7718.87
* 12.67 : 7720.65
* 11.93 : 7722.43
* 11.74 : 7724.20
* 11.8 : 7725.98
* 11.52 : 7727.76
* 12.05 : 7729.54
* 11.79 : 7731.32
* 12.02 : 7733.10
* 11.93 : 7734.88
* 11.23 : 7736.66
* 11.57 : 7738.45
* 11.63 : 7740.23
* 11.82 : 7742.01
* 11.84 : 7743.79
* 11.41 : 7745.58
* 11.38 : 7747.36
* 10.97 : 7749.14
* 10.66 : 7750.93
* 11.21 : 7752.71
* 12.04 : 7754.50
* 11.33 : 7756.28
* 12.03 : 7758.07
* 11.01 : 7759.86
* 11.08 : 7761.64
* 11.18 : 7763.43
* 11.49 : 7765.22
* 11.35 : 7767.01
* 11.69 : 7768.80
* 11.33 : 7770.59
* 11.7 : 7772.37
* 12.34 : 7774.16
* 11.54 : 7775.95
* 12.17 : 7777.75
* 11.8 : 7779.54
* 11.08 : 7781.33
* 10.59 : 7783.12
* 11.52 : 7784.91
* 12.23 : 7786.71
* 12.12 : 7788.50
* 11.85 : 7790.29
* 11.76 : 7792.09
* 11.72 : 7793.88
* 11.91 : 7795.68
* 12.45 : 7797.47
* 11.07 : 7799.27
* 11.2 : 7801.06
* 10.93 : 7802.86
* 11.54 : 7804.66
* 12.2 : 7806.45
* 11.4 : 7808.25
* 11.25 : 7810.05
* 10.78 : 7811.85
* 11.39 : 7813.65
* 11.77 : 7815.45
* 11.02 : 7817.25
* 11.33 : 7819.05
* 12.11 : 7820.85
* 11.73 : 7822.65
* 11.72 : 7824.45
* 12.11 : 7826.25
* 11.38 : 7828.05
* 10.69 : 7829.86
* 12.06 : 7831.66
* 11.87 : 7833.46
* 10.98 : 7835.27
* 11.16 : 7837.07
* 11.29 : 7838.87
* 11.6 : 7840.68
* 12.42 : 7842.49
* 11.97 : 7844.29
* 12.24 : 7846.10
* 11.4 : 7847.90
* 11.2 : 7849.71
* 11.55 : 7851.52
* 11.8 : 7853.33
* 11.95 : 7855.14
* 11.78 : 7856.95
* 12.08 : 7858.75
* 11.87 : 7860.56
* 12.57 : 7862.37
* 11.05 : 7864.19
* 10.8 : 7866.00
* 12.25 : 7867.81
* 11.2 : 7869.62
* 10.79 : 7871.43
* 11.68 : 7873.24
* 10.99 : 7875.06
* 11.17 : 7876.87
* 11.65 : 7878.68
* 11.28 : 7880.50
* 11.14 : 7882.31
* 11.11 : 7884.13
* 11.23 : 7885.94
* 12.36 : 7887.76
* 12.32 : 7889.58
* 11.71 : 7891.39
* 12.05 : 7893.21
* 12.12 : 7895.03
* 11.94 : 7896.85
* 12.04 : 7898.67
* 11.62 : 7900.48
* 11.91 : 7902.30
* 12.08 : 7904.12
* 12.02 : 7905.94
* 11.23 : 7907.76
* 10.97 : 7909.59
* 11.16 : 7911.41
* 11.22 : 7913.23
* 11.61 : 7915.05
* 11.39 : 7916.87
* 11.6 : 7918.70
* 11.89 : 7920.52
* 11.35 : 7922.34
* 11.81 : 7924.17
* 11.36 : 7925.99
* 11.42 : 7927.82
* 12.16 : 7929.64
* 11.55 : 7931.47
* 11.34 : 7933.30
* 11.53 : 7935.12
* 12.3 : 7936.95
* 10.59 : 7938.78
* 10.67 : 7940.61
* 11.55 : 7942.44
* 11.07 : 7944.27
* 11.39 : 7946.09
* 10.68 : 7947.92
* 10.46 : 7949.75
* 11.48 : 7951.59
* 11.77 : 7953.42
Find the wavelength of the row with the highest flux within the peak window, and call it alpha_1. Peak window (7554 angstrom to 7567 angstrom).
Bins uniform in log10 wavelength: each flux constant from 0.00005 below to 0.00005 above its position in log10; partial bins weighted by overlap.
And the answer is 7565.78 angstrom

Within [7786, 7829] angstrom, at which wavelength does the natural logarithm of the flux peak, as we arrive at 7797.47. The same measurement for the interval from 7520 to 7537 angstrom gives 7525.82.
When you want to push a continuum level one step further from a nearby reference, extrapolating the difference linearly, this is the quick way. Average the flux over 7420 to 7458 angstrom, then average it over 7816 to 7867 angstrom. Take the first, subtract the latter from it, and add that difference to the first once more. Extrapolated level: 12.0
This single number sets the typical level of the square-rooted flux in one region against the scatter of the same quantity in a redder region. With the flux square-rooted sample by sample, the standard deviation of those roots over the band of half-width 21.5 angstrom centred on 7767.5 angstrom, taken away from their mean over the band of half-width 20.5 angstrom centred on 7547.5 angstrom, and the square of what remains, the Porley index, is 11.6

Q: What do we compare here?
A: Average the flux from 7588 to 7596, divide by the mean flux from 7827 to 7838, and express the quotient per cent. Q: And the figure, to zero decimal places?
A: 103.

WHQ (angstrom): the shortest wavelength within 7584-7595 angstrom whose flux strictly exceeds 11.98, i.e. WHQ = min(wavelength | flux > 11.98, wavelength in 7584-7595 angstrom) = 7584.97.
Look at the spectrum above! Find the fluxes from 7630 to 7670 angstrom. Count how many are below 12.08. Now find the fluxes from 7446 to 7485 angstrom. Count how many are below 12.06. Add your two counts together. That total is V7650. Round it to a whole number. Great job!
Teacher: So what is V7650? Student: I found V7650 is 28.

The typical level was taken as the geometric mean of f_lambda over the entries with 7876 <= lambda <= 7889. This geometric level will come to 11.4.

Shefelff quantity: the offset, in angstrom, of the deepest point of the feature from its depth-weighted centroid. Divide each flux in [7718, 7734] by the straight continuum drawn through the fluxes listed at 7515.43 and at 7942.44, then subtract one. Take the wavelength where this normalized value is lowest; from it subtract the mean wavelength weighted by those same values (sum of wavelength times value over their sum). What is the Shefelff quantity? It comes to 3.9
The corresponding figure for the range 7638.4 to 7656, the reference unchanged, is 6.0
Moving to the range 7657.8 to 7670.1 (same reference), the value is 3.2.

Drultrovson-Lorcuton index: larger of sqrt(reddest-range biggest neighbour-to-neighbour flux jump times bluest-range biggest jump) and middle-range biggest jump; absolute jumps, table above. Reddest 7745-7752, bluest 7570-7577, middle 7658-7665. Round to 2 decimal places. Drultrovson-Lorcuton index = 1.02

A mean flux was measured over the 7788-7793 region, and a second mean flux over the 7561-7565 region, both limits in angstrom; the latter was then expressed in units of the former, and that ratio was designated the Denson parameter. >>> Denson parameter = 1.04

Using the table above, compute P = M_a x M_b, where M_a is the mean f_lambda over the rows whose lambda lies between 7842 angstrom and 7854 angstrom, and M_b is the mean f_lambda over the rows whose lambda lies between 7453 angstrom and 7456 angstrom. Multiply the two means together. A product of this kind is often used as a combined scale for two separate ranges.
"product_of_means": 140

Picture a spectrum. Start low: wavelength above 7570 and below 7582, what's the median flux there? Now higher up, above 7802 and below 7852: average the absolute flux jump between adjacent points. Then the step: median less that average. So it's 11.8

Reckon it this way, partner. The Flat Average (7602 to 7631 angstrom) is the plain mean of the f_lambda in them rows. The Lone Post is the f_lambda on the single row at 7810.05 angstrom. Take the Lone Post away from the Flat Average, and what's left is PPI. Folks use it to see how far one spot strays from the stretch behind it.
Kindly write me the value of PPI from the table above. 0.5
